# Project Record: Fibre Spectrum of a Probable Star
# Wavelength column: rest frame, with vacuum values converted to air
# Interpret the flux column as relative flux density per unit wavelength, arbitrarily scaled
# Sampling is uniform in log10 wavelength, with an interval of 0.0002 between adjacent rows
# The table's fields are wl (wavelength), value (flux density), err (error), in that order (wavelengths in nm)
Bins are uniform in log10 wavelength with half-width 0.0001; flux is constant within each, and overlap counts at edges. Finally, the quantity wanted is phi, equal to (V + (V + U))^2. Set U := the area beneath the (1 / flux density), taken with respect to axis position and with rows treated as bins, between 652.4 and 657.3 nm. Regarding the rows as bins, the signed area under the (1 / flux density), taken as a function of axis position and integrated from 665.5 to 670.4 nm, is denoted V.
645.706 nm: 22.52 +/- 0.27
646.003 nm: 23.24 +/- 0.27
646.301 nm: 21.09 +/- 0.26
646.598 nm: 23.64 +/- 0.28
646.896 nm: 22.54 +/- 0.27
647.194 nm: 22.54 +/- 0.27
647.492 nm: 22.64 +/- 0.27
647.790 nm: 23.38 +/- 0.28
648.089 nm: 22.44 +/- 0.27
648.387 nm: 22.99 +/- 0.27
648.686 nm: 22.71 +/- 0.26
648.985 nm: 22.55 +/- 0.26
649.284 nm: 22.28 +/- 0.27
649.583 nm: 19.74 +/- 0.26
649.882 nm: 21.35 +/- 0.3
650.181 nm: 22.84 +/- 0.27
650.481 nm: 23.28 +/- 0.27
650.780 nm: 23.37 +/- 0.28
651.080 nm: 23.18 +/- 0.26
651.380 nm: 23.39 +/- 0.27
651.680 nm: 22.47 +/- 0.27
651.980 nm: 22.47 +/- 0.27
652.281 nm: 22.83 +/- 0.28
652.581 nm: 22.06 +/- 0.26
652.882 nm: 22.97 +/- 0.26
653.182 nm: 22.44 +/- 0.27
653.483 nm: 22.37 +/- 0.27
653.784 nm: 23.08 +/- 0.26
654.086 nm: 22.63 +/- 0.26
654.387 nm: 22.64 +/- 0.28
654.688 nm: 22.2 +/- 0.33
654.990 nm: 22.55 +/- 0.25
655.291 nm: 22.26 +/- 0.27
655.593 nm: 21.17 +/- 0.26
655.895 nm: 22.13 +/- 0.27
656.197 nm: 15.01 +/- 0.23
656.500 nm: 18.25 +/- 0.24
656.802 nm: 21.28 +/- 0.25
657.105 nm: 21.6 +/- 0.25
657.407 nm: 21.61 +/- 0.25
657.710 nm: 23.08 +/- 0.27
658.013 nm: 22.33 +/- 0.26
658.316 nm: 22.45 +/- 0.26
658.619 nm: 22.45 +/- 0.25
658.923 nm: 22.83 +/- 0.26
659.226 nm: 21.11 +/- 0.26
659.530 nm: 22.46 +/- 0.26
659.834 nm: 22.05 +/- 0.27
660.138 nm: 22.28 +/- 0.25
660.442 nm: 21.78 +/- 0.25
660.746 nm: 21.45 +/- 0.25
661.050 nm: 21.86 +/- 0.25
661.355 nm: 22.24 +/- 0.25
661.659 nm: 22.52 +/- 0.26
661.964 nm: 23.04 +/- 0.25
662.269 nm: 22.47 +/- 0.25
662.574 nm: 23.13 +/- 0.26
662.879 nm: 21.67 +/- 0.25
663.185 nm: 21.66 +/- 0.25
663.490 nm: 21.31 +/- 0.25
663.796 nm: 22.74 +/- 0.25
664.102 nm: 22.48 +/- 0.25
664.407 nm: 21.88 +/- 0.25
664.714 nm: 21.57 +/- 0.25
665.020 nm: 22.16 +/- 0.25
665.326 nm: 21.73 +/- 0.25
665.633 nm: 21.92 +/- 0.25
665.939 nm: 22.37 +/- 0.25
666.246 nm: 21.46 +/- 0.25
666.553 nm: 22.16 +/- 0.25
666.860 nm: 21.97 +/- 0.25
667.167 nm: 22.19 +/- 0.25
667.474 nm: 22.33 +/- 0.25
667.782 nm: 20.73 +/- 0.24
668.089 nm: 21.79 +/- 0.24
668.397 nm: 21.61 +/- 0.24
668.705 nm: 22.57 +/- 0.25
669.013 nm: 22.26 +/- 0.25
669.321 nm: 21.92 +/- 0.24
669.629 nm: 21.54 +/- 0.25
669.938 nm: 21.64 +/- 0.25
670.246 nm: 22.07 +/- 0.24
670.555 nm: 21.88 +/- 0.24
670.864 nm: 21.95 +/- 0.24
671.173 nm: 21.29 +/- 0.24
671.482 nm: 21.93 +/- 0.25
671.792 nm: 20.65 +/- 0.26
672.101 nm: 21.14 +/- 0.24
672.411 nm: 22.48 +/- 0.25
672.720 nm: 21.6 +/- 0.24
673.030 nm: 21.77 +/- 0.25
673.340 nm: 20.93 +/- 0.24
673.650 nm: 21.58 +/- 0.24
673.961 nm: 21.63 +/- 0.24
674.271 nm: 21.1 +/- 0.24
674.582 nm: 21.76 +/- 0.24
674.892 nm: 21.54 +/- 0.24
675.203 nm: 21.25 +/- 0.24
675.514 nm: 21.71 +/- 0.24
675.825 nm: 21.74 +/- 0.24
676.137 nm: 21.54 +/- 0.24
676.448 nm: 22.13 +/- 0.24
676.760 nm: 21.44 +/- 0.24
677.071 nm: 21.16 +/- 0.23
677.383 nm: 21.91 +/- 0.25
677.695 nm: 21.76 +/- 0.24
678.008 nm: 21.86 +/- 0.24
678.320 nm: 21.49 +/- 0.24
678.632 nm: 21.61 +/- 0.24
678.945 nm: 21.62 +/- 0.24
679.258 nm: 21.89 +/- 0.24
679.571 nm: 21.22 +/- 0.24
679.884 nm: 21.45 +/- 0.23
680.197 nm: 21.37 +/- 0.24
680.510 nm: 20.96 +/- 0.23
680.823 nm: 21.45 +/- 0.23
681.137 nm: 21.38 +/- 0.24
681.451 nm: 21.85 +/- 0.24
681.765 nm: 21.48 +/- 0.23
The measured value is 0.459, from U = 0.230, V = 0.224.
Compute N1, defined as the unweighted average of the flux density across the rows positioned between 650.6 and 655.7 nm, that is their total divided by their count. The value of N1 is 22.6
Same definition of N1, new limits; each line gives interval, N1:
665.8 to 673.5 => 21.8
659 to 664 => 22.1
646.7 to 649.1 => 22.7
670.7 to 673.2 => 21.6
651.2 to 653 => 22.7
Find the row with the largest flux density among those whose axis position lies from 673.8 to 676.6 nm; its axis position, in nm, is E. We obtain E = 676.448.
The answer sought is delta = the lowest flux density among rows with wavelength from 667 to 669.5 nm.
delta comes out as 20.73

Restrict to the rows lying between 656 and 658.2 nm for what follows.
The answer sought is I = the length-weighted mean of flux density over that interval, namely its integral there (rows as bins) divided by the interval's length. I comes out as 20.5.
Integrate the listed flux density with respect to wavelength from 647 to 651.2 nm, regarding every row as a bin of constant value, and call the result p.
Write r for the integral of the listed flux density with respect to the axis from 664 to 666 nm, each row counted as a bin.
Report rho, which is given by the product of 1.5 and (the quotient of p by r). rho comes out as 3.2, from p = 95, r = 44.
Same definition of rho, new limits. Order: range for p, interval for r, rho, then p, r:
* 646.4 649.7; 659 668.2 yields 0.5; 74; 203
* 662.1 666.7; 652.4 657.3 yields 1.4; 101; 106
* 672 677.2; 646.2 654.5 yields 0.9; 112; 187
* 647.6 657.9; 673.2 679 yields 2.7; 227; 125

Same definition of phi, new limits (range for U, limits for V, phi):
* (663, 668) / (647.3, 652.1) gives 0.428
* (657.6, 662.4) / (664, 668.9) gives 0.439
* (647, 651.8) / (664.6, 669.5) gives 0.436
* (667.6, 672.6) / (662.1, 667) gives 0.456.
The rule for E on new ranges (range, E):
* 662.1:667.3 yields 662.574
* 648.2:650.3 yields 648.387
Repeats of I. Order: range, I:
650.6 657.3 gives 21.9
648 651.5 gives 22.5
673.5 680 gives 21.6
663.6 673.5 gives 21.8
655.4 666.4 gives 21.8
